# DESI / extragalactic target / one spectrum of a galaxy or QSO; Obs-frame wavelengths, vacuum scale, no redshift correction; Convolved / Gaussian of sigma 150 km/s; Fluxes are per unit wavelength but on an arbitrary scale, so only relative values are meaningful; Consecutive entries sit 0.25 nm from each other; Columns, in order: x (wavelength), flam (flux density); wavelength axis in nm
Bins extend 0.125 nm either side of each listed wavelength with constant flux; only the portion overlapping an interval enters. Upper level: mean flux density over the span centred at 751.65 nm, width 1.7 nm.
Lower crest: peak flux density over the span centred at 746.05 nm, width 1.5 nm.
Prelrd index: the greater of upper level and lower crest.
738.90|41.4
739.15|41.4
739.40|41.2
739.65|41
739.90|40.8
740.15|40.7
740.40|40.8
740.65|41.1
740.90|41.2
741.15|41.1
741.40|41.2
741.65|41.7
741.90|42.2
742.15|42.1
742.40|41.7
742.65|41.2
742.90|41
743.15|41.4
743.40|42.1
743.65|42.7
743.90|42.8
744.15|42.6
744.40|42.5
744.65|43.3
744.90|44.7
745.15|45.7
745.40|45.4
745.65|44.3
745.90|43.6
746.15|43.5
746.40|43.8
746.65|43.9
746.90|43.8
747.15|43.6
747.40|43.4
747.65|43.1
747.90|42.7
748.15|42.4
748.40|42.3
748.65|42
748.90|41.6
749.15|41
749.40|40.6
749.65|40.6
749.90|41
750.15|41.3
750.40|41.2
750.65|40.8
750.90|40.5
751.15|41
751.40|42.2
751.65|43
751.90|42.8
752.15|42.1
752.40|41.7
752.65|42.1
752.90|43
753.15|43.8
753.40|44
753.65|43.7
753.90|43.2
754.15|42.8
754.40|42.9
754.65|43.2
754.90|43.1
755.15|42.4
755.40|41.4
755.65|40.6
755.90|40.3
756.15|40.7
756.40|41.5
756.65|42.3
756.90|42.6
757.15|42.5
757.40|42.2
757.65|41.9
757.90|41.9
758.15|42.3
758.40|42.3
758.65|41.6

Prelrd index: 45.4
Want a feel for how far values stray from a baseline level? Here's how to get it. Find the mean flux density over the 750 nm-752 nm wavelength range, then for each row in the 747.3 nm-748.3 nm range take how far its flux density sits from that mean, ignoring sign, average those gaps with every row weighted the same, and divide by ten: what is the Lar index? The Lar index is 0.13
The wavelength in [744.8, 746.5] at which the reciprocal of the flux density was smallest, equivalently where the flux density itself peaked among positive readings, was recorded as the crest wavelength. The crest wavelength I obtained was 745.15 nm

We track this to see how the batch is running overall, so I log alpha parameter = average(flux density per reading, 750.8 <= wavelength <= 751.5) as 41.2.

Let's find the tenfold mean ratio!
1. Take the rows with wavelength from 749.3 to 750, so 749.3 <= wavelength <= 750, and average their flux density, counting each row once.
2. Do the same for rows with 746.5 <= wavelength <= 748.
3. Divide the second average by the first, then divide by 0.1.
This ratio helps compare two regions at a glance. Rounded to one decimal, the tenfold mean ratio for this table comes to 10.7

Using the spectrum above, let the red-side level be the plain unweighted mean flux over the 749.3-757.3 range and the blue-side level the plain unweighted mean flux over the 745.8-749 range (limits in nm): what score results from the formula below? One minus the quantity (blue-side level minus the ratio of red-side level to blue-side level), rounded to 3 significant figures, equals -41.1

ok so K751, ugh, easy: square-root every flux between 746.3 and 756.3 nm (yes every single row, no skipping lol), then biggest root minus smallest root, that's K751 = 0.29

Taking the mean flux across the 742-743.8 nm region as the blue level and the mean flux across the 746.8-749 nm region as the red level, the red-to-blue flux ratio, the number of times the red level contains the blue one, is 1.02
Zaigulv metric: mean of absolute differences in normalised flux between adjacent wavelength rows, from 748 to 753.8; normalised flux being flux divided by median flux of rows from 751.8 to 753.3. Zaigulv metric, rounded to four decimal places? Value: 0.0104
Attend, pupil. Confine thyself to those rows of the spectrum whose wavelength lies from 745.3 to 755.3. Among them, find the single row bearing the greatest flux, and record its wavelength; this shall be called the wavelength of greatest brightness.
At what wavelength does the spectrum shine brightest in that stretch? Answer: 745.40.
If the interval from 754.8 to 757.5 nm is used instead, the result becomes 754.90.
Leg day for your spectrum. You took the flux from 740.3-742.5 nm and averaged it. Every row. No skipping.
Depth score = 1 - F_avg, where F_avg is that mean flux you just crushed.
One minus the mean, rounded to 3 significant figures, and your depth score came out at -40.5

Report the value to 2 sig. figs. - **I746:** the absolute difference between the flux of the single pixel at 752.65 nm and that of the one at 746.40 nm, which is 1.7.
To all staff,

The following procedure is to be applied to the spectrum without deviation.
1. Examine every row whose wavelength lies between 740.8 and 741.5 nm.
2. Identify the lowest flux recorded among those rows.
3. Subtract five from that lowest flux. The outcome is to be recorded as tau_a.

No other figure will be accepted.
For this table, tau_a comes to 36.1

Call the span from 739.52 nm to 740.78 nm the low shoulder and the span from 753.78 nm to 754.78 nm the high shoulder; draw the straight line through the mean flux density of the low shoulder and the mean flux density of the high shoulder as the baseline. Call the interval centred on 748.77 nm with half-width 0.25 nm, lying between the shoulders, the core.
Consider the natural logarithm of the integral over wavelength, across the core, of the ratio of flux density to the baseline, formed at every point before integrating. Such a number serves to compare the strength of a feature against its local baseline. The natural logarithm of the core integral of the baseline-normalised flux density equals -0.70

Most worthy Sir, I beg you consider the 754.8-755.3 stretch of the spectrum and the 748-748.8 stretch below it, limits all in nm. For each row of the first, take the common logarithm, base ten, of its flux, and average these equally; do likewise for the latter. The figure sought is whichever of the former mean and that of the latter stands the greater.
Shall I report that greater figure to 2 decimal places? 1.63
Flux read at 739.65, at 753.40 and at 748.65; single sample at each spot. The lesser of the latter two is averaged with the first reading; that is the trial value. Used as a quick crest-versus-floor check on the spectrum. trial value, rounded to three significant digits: 41.5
